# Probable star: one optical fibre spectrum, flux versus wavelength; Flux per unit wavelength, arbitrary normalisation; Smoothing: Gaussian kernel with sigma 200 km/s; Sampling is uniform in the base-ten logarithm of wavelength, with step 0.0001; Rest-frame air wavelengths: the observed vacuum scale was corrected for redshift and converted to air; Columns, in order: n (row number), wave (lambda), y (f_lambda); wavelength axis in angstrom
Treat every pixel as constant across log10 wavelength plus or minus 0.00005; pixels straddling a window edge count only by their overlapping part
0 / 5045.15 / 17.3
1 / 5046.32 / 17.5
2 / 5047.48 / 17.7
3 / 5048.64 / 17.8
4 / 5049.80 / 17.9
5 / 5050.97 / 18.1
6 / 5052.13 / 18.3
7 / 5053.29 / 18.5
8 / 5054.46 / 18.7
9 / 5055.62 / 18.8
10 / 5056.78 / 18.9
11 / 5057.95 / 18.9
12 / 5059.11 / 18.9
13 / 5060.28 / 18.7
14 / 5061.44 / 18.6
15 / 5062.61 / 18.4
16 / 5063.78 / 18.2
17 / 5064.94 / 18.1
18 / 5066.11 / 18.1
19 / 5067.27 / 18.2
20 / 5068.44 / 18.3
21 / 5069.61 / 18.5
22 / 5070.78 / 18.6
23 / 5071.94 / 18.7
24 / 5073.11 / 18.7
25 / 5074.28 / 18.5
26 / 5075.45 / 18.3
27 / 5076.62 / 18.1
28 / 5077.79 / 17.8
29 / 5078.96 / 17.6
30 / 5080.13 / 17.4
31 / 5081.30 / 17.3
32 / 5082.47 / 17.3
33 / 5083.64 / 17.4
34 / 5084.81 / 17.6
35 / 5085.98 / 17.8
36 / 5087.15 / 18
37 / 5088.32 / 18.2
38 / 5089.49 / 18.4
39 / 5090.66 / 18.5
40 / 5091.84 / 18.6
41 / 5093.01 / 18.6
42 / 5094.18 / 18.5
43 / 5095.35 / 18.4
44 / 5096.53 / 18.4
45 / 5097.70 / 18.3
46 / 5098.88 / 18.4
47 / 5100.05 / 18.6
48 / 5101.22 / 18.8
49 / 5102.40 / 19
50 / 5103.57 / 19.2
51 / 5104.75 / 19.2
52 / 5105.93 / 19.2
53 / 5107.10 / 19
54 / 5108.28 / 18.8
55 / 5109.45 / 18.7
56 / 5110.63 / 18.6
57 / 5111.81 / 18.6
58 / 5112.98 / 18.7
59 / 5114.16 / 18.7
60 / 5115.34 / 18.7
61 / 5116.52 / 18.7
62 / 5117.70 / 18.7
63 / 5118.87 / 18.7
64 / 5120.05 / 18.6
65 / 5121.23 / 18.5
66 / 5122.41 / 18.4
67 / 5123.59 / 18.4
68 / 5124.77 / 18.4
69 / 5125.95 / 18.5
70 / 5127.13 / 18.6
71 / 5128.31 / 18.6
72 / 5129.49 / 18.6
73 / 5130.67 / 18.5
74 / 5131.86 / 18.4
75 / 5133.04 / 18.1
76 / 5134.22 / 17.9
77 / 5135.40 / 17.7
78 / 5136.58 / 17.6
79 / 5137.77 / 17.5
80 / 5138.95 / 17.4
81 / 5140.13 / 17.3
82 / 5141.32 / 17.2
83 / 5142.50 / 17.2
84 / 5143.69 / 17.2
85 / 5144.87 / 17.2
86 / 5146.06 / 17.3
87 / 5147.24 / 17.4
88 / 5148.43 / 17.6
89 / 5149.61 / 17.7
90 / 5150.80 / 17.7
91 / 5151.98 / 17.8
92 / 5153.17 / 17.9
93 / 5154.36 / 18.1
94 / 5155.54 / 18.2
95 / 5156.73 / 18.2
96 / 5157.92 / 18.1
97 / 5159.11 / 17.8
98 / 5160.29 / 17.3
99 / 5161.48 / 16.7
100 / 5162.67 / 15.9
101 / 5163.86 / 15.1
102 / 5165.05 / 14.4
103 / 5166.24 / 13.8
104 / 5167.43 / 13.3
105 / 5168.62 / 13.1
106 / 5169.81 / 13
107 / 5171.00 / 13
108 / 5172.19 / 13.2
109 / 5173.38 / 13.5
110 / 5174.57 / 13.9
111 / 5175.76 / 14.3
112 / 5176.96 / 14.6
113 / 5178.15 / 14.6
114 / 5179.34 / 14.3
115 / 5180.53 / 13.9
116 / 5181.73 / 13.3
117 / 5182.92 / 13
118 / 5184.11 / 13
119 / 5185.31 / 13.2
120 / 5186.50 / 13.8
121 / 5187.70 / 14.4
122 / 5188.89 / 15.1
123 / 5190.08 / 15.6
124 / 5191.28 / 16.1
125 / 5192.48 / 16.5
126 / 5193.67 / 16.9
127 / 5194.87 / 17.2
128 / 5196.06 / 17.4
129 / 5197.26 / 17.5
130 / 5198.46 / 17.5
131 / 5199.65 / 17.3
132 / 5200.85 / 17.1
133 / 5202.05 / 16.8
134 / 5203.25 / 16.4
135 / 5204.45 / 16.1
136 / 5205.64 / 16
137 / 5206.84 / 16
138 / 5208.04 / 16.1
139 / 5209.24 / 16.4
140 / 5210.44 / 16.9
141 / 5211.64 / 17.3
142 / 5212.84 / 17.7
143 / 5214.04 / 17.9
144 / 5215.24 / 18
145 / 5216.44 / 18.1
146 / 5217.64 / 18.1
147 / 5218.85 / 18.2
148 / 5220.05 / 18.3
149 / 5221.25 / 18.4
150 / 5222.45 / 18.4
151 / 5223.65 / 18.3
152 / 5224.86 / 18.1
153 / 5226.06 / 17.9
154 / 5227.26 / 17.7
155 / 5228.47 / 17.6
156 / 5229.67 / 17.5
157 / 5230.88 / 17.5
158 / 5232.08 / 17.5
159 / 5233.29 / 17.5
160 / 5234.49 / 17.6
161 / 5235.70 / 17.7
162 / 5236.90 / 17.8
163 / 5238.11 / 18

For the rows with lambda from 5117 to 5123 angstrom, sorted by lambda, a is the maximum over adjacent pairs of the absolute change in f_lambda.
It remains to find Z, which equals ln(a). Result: -2.3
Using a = 0.10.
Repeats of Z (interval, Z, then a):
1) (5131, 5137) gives -1.2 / 0.30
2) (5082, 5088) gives -1.6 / 0.20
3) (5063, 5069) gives -2.3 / 0.10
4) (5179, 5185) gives -0.5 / 0.60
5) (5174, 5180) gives -0.9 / 0.40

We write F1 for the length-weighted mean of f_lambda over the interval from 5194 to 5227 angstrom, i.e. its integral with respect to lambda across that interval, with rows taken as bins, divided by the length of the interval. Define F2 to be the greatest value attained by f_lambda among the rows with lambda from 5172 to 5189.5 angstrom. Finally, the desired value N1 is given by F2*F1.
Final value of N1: 263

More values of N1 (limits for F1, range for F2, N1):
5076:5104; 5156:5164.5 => 331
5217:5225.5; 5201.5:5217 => 330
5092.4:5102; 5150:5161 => 337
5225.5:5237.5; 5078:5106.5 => 339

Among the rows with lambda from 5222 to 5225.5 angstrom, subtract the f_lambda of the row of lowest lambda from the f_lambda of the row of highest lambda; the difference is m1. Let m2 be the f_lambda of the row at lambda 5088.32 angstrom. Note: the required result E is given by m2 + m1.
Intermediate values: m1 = -0.3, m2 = 18.2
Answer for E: 17.9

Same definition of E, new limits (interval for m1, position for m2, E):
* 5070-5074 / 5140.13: 17.4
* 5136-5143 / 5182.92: 12.6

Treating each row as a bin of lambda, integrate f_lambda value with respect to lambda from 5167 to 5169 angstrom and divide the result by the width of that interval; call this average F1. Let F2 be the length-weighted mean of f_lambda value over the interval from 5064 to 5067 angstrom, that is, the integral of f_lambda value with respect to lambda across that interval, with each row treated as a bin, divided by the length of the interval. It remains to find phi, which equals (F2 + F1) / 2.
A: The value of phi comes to 15.7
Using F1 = 13.2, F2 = 18.2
